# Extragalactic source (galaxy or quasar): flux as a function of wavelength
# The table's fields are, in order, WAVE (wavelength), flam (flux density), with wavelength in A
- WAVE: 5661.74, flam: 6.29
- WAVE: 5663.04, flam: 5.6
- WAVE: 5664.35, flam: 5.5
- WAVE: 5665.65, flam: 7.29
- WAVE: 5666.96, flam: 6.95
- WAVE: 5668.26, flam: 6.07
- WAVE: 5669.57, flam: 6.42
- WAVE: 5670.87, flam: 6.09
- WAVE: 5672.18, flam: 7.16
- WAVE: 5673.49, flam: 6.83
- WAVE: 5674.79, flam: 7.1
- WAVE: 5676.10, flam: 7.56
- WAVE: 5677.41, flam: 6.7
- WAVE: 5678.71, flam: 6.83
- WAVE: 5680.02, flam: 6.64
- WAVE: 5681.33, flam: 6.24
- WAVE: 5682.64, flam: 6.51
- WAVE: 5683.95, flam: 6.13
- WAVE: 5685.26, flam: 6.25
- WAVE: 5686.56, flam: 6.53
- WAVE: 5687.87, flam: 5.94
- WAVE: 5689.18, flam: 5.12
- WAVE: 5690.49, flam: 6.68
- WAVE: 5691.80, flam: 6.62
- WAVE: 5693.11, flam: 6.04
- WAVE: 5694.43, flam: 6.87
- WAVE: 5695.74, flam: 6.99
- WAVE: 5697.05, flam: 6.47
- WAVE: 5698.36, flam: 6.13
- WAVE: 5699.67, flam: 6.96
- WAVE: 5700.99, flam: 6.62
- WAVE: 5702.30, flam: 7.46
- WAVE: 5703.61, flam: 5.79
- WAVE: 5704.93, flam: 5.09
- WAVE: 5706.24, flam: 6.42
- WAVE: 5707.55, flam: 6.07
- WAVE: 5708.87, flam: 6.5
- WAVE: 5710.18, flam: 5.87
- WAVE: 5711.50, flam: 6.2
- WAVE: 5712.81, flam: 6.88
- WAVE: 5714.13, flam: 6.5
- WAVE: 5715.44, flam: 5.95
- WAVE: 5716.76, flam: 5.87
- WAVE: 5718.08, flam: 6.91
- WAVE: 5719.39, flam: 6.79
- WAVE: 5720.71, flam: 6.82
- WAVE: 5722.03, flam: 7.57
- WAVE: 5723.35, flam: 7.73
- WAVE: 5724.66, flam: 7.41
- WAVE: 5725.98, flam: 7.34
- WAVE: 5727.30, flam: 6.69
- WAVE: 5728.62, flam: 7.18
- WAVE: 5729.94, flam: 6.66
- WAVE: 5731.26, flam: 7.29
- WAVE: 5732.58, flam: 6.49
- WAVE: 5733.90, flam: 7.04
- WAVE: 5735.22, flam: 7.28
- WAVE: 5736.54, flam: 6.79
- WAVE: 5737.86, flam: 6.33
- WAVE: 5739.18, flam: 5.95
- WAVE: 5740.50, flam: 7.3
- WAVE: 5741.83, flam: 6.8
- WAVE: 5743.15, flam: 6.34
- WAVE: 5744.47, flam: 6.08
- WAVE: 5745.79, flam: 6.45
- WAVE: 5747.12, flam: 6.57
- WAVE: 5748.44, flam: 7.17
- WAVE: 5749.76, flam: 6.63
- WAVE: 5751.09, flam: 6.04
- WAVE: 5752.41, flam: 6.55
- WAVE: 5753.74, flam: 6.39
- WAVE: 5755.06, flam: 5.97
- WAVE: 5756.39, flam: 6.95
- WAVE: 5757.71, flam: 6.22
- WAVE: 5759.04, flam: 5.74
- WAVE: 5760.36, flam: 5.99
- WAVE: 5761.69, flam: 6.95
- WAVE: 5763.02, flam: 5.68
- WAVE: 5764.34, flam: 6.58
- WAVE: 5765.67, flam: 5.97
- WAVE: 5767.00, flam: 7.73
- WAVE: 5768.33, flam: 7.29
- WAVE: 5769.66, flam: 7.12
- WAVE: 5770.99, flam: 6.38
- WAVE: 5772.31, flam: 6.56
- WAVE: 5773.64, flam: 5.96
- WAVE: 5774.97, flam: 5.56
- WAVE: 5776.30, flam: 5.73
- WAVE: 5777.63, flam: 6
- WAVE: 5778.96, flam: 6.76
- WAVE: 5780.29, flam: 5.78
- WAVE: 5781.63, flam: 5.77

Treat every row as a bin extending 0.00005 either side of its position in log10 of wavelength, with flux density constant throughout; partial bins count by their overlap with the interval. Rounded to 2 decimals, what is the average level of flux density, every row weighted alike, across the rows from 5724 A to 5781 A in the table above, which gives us 6.55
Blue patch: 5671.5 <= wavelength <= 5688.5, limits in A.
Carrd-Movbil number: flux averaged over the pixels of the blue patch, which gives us 6.65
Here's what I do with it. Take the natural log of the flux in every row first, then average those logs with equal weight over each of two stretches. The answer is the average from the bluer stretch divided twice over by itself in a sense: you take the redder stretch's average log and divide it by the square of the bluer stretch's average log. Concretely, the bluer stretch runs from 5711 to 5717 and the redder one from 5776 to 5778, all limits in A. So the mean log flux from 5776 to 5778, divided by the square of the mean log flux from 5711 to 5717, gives 0.52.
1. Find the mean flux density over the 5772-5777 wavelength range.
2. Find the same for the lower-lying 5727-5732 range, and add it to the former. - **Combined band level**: 12.9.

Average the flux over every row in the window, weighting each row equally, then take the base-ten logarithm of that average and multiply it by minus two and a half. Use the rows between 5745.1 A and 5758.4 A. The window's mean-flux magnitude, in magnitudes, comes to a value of -2.03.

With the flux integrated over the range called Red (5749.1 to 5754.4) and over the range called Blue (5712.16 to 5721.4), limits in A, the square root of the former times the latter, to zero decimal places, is 45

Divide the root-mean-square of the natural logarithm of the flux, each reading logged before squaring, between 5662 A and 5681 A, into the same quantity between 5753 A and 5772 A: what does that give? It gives 0.99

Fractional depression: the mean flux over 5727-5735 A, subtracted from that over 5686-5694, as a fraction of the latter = -0.12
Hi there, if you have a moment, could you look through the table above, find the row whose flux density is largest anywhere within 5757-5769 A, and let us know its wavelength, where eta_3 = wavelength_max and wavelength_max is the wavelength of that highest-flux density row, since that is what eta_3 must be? 5767.00 A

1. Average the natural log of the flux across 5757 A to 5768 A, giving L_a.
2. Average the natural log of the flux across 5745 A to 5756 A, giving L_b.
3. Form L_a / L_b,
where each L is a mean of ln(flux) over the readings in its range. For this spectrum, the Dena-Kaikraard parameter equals 0.99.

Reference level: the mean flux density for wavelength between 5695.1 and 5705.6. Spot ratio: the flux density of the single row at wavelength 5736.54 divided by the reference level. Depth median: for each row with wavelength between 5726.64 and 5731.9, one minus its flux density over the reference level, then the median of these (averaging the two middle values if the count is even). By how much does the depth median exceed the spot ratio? -1.13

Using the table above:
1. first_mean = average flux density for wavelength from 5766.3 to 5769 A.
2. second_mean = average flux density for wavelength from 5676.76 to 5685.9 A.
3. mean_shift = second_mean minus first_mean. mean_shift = -1.0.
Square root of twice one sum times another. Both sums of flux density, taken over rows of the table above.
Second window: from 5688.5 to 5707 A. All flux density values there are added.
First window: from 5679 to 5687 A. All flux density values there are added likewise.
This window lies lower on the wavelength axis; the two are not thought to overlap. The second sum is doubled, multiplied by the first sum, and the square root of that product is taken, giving 83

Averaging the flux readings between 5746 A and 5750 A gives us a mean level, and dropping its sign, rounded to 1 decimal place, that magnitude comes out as 6.8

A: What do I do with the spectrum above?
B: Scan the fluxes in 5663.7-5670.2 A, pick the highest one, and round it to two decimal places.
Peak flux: 7.29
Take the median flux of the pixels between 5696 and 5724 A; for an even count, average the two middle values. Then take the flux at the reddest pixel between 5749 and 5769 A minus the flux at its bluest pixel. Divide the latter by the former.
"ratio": 0.10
